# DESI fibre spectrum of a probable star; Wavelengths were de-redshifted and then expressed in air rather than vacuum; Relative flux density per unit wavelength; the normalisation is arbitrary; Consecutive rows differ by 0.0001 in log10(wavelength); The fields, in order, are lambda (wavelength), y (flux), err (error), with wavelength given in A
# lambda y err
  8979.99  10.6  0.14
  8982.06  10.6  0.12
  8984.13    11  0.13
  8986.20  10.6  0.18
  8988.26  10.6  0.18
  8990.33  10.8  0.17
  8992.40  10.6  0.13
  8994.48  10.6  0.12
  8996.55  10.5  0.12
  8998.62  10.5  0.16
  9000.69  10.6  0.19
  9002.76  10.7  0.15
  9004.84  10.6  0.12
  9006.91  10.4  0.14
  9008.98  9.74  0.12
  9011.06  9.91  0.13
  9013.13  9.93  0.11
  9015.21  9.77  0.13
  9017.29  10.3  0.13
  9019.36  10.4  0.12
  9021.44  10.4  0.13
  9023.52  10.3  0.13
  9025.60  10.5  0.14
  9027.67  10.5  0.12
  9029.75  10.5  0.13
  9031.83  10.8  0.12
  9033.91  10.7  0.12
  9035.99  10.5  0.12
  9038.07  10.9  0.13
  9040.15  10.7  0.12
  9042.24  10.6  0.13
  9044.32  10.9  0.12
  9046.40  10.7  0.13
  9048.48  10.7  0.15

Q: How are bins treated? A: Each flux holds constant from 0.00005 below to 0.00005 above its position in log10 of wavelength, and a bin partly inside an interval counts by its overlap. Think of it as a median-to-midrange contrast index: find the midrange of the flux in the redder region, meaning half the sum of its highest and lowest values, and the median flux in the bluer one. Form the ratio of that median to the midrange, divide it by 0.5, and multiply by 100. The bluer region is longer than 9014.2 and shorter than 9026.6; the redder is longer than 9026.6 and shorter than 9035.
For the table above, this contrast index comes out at 194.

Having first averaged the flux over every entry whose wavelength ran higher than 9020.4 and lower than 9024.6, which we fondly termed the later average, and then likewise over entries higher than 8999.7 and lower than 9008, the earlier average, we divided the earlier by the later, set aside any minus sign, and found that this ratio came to 1.02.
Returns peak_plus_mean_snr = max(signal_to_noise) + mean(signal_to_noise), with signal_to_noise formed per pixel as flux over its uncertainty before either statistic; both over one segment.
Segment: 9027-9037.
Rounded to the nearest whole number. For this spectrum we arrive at 177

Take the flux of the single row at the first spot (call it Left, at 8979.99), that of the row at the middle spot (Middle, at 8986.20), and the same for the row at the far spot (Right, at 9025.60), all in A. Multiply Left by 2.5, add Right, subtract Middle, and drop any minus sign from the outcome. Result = 26.4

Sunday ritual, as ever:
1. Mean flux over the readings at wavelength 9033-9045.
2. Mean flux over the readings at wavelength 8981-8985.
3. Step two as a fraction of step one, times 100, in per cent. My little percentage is 101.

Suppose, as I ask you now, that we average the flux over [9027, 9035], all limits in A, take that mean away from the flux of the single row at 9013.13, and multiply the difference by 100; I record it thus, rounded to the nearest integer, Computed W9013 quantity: -70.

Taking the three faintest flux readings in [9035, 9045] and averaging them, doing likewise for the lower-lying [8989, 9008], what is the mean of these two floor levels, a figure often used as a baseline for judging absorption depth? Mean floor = 10.53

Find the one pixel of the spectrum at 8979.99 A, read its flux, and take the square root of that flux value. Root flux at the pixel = 3.26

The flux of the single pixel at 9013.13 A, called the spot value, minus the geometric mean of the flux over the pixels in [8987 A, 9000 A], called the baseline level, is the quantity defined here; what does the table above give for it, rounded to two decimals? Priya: -0.67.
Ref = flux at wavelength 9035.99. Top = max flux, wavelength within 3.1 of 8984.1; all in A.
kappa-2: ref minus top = -0.5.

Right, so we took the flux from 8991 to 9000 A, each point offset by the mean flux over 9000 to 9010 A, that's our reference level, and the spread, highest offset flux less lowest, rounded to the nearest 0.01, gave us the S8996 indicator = 0.10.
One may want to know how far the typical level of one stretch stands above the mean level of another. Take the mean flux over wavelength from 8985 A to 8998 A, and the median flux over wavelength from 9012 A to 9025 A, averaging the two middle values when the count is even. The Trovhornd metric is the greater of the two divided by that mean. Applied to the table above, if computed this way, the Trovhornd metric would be 1.00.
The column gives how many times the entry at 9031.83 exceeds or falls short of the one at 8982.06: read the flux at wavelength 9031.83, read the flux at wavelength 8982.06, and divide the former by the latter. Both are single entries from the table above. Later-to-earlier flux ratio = 1.019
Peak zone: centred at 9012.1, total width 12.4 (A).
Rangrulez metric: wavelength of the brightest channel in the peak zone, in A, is 9006.91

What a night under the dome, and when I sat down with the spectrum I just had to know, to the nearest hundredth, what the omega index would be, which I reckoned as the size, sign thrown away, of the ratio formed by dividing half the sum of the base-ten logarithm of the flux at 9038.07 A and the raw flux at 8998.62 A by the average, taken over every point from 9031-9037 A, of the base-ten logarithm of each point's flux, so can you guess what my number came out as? 5.61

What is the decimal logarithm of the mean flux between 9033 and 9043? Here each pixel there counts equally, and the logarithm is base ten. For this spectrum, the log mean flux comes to 1.03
